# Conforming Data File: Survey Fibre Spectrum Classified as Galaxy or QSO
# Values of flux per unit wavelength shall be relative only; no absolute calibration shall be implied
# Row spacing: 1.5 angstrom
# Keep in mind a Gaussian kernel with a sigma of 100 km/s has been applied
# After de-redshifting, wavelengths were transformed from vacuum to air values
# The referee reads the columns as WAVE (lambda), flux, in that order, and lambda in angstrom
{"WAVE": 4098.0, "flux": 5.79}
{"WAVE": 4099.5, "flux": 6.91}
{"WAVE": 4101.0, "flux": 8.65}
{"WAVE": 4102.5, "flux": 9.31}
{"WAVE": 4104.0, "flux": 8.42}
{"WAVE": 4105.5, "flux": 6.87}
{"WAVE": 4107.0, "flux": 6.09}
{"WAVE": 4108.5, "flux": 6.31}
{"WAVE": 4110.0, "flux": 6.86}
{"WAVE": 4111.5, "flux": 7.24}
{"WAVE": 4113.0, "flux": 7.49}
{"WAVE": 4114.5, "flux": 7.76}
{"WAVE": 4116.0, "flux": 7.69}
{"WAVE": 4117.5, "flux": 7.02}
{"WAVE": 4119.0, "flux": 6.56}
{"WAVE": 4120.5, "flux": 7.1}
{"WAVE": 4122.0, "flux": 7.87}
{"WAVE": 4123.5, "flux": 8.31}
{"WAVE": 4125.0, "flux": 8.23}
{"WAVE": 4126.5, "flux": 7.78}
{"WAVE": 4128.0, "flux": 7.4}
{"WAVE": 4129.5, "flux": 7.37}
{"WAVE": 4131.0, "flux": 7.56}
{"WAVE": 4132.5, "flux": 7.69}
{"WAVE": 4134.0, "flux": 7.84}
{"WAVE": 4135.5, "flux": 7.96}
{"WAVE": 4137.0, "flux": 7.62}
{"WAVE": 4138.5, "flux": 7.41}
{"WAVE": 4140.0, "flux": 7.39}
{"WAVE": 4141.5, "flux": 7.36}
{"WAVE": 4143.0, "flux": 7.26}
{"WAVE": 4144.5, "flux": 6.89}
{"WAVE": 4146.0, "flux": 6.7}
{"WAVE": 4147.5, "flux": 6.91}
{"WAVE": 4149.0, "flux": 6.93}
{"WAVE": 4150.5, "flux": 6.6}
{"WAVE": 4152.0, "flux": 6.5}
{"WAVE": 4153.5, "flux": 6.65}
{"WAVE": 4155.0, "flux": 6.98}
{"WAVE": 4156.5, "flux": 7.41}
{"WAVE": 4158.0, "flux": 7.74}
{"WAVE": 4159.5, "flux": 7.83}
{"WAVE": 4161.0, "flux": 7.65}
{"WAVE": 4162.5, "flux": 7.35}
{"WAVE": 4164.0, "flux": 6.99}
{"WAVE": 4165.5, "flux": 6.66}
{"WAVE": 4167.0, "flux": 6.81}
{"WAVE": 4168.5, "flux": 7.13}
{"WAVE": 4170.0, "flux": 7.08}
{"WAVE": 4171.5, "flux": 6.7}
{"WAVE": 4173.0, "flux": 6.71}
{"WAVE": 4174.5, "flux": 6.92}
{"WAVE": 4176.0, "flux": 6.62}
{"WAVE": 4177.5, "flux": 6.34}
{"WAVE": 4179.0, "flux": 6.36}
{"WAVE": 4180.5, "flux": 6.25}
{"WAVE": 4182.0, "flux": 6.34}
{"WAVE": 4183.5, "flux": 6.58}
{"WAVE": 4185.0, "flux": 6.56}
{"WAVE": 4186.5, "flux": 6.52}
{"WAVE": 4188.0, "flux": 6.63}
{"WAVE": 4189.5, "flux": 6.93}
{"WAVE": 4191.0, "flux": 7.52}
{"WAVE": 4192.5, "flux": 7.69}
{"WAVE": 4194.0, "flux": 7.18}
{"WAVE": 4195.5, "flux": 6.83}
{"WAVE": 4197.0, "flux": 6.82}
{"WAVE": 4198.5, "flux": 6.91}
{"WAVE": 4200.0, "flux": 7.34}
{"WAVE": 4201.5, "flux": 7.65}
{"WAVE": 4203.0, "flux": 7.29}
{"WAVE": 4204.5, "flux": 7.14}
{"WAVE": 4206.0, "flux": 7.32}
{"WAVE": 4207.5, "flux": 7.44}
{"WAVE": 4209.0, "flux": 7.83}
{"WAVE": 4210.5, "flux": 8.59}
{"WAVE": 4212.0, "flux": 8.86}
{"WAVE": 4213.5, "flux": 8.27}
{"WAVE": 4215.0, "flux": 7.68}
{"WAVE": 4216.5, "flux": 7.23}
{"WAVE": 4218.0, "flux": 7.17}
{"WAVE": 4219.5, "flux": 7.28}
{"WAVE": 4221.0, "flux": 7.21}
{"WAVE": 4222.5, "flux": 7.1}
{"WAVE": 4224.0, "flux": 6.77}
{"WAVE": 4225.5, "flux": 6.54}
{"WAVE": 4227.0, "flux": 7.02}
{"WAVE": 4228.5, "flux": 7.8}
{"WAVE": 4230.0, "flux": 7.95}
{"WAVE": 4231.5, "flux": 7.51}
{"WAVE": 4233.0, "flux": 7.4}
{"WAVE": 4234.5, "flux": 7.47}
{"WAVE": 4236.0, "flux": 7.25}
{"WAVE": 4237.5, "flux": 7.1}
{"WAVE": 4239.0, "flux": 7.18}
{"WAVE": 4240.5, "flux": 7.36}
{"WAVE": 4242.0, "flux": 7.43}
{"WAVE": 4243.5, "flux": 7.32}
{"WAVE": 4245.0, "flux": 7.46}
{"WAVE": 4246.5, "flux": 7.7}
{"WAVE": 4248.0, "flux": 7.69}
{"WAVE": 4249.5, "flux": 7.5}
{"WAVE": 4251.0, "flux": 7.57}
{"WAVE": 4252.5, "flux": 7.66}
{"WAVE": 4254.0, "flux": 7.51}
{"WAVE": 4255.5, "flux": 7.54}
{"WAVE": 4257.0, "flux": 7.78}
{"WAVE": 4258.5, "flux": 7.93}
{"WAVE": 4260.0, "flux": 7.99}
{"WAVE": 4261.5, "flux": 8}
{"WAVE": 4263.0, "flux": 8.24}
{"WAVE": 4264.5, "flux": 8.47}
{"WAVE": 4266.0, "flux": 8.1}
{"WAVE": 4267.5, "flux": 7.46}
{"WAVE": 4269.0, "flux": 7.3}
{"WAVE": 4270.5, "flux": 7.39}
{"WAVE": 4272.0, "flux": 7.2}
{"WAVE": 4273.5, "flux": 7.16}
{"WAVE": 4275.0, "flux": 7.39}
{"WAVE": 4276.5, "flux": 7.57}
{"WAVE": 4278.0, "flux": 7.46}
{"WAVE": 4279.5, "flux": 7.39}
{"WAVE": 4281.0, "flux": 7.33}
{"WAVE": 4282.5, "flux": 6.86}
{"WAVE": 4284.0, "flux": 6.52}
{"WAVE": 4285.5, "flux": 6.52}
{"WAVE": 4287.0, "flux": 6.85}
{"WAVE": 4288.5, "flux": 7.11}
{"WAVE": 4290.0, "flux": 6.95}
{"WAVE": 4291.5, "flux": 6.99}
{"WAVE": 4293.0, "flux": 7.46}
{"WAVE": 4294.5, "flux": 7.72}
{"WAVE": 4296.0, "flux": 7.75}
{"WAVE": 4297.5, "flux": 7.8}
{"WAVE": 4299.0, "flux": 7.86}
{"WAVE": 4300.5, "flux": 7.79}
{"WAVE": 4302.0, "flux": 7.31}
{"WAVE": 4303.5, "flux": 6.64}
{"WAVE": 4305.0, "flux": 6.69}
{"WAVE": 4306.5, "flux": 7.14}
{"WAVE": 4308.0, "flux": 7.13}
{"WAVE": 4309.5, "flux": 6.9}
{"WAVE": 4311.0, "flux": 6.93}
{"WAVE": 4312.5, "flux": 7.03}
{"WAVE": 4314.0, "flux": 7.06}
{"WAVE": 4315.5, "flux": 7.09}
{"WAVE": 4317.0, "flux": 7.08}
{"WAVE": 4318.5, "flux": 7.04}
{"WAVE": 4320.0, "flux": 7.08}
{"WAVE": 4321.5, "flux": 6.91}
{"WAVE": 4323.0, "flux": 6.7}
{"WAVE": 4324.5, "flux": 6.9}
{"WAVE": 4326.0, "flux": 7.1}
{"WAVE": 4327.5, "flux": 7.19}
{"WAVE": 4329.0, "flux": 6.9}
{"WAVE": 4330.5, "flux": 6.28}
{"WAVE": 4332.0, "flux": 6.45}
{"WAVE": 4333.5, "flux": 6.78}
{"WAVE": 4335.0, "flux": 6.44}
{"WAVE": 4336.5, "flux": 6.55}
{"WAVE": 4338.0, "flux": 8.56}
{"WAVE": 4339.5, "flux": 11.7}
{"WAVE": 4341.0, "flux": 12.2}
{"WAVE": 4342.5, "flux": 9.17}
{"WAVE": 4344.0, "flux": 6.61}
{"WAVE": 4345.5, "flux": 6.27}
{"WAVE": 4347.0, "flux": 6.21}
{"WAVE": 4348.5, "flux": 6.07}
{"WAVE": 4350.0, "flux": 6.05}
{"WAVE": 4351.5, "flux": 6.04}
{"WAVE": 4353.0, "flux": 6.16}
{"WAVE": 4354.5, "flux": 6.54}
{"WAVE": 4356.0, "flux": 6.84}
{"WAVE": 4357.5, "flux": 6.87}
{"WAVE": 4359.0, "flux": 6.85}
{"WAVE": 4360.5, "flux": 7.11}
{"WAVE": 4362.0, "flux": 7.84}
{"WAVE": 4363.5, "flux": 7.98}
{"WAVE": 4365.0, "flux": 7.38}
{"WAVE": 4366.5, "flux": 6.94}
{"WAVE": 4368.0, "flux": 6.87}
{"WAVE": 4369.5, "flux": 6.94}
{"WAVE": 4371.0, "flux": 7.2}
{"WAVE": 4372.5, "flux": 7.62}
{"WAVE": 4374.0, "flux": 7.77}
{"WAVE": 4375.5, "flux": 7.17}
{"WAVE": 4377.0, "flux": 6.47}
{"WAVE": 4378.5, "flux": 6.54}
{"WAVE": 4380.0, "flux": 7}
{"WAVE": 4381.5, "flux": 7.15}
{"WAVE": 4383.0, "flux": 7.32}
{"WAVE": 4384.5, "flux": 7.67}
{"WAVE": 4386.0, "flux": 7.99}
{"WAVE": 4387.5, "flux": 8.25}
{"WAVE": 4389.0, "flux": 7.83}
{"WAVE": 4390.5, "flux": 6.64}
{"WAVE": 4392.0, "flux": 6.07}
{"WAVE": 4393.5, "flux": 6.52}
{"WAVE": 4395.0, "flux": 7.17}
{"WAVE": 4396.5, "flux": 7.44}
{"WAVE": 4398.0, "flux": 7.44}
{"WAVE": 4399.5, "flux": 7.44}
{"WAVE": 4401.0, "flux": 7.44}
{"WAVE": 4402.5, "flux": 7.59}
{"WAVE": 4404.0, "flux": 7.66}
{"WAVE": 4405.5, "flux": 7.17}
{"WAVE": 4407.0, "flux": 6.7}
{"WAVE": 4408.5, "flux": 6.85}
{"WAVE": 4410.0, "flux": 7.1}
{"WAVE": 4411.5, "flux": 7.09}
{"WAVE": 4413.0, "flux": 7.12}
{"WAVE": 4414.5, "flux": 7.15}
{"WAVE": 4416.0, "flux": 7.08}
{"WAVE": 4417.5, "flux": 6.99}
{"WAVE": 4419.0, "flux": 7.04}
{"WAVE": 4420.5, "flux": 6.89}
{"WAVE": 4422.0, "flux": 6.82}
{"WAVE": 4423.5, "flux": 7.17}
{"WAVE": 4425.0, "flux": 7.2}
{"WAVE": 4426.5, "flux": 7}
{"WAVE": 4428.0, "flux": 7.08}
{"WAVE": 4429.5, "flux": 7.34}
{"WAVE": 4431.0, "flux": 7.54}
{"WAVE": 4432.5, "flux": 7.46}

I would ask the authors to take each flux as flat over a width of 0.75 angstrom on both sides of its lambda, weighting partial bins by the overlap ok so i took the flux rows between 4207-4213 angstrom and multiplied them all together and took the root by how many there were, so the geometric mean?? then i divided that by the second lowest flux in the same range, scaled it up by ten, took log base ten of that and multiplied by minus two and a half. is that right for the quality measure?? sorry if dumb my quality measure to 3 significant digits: -2.54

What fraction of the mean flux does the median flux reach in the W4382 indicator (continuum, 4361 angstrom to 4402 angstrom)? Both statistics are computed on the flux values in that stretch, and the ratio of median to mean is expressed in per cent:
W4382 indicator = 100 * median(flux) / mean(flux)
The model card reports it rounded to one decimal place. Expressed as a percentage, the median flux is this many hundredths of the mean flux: 100.8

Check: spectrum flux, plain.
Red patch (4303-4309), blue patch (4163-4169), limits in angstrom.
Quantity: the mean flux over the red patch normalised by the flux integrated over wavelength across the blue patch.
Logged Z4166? 0.167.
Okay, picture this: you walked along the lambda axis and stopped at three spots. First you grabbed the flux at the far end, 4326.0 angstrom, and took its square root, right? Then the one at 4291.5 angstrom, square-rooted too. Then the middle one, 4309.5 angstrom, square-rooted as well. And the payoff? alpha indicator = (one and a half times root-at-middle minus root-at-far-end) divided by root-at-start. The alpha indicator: 0.48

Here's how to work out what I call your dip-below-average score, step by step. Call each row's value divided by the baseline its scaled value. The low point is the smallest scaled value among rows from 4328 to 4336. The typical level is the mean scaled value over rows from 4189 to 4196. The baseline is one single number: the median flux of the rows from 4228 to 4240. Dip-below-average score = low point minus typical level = -0.13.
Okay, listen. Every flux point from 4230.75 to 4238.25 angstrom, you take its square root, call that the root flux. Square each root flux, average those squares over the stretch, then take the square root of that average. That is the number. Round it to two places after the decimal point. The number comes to 2.71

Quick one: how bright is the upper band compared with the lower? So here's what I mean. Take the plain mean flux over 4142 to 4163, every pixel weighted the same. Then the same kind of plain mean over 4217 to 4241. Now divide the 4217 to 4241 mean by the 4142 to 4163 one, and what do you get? 1.02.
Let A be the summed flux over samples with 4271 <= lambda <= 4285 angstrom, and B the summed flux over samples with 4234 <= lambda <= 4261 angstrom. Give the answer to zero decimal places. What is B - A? 71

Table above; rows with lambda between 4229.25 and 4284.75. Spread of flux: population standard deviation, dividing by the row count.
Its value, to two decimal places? 0.37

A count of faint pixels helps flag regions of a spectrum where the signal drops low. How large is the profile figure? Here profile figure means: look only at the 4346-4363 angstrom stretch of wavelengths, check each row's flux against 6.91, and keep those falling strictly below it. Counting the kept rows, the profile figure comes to 9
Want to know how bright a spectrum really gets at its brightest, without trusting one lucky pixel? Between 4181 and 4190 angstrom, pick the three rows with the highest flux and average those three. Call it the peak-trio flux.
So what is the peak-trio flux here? 6.7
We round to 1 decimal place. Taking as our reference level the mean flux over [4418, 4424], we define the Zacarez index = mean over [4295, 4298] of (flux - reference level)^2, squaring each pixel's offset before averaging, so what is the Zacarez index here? 0.6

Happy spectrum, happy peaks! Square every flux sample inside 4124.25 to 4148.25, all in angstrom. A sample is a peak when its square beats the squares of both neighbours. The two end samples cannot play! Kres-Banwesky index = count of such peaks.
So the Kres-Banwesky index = 1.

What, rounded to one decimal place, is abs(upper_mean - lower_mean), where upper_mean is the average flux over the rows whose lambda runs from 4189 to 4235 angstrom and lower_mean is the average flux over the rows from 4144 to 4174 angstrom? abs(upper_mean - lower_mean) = 0.4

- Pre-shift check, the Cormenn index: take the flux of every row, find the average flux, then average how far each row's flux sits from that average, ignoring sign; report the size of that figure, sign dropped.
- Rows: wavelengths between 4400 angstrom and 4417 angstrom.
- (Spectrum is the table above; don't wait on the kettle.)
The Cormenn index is 0.21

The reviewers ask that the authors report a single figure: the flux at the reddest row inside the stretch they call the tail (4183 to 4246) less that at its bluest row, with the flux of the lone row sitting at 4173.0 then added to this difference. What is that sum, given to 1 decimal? 7.6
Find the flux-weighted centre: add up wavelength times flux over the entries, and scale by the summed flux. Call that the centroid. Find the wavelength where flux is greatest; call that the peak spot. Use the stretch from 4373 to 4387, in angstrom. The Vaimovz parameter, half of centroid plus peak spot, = 4383.1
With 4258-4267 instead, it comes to 4263.4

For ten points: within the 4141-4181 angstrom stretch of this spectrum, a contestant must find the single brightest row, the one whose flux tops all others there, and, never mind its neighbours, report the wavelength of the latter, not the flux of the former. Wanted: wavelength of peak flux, 4159.5 angstrom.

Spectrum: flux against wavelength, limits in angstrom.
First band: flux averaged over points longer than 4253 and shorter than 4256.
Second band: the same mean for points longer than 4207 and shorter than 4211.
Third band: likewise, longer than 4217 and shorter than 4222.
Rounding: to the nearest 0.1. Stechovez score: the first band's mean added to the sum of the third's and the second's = 22.7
